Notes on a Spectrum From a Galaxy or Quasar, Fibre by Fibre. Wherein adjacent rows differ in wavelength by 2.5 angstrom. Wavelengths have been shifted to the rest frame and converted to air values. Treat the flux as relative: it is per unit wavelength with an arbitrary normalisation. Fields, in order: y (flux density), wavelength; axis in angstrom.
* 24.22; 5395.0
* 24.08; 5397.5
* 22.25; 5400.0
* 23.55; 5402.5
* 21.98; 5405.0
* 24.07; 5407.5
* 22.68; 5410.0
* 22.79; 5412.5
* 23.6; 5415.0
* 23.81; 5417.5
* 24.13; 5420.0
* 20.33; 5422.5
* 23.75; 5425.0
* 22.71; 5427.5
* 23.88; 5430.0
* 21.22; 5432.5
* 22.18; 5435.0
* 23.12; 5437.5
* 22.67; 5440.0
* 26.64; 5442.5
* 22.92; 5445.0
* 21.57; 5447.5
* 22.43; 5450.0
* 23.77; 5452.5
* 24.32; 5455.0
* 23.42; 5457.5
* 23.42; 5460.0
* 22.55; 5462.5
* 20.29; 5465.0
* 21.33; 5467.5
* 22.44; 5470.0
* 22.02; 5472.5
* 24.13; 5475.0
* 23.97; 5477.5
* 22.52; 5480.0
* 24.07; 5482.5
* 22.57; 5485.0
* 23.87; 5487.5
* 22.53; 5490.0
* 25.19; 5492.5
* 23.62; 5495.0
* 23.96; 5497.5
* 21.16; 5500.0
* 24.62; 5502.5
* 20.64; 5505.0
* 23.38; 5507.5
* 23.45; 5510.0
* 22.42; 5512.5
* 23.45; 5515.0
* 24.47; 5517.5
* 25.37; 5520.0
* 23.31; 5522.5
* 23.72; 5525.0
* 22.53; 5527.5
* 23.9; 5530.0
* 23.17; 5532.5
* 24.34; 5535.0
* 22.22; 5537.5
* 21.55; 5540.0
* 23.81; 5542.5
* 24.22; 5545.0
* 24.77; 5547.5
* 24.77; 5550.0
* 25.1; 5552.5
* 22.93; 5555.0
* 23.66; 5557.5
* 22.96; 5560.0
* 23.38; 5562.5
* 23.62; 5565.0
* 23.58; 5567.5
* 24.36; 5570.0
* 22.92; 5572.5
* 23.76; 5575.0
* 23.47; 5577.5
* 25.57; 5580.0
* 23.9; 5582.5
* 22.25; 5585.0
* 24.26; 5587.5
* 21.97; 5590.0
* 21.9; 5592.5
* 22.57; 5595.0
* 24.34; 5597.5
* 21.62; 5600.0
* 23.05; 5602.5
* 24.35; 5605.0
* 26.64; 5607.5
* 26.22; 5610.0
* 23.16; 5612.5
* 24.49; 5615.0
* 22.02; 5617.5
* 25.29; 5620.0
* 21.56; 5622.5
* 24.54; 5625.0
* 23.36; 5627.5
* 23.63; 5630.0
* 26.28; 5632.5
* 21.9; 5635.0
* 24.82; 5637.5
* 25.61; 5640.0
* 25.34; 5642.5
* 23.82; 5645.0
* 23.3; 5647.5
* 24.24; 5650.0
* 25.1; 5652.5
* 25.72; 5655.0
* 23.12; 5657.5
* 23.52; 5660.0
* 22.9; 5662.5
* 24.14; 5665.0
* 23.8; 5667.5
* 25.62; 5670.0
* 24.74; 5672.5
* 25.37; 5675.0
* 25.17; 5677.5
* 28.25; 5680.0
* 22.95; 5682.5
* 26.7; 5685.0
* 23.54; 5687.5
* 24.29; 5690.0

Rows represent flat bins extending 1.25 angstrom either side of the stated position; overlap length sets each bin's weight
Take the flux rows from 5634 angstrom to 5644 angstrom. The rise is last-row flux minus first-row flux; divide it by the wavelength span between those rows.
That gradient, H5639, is 0.46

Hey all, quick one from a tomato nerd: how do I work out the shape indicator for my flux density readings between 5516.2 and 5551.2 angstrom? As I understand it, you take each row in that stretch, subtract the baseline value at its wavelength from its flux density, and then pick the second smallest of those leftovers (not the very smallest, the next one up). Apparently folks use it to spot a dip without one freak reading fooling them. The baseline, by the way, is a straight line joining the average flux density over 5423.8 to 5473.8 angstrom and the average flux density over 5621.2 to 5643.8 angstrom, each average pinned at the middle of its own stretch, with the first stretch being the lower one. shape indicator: -1.23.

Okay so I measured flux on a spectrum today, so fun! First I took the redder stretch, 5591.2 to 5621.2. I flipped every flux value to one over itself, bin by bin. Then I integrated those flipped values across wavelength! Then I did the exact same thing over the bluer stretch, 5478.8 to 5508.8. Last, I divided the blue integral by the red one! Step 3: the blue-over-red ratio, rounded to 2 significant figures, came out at 1.0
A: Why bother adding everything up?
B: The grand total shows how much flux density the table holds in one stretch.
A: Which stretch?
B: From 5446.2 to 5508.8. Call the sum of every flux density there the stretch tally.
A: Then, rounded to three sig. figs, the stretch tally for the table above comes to 574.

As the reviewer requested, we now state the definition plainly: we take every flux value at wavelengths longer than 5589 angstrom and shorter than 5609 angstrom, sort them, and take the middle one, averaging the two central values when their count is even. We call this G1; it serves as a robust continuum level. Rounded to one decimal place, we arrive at 22.8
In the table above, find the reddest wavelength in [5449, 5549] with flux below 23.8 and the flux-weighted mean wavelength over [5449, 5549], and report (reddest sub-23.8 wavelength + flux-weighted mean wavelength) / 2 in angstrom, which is 5519.5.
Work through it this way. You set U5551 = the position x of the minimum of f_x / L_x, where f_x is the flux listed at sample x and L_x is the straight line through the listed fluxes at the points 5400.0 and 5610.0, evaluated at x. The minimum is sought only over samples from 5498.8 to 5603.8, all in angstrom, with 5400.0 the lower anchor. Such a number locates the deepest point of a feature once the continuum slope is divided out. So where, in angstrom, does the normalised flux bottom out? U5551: 5600.0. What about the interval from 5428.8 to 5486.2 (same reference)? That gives 5465.0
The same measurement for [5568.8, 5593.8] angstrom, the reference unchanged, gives 5592.5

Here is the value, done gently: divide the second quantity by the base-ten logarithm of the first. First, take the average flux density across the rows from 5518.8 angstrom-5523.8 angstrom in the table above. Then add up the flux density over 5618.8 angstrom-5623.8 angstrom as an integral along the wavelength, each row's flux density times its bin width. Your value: 84.5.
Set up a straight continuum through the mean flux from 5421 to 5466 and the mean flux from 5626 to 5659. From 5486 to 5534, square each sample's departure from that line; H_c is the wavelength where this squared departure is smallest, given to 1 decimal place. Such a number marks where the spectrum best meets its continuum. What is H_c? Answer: 5507.5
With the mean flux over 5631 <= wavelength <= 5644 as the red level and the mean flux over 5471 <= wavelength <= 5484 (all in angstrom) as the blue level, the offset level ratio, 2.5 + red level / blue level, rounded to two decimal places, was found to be 3.56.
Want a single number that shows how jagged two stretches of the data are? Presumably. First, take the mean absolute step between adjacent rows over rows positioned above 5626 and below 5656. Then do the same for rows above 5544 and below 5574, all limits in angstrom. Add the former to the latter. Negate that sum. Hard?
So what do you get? -2.1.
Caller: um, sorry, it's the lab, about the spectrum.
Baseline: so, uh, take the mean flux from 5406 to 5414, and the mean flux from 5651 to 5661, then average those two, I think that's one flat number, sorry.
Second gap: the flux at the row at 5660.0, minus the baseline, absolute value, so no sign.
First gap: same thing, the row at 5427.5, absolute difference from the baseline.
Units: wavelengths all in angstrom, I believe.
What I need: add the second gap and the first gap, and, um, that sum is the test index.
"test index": 1.3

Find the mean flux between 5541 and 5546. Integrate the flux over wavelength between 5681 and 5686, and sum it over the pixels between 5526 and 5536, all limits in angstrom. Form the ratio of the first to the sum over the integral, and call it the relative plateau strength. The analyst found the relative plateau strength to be 32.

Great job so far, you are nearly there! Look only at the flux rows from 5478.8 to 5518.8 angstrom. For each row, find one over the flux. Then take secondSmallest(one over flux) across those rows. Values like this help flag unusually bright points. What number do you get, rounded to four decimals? 0.0406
